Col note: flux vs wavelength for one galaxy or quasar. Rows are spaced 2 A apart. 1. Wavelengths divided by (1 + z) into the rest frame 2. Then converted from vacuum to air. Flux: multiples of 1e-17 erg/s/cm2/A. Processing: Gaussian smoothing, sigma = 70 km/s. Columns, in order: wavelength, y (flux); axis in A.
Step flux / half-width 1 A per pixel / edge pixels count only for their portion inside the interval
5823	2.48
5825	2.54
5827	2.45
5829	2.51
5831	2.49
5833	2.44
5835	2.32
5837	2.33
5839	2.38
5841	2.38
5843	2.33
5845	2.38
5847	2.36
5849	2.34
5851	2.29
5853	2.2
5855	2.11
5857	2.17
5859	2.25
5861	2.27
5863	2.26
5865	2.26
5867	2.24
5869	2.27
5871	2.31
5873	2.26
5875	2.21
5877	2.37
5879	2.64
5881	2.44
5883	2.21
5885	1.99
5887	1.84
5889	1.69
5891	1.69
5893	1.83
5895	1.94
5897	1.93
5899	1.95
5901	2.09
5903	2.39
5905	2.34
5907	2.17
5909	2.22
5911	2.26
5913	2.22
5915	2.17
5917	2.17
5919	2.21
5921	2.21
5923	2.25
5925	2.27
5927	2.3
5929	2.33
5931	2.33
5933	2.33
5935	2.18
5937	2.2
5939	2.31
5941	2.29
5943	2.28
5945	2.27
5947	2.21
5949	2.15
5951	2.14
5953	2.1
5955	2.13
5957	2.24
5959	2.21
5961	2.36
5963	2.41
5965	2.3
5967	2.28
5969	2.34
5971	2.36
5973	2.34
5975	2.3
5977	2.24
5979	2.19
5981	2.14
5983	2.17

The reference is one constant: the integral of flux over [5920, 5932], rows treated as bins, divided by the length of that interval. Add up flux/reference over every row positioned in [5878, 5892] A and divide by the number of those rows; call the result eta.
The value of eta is 0.91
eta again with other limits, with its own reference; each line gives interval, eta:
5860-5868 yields 0.99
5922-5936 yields 1.00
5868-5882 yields 1.03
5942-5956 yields 0.96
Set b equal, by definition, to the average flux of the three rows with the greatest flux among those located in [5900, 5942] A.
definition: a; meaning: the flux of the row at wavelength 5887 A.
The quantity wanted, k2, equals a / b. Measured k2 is 0.78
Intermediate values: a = 1.84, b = 2.35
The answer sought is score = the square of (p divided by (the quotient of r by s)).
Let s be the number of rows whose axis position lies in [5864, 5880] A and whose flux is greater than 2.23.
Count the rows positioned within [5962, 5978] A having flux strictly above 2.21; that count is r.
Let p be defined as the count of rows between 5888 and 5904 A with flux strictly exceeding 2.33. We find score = 0.8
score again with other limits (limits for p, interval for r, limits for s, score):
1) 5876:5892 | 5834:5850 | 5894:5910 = 0.6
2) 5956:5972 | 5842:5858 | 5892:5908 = 2.6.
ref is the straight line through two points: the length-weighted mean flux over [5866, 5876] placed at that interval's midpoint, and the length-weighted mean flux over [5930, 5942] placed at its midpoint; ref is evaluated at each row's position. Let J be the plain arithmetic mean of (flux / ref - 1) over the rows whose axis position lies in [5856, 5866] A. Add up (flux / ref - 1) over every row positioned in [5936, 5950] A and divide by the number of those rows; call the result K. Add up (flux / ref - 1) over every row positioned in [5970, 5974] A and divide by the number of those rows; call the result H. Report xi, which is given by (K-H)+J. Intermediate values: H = 0.03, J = -0.01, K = -0.013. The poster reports -0.05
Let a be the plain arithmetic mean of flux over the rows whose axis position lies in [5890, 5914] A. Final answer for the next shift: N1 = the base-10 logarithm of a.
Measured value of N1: 0.319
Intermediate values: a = 2.09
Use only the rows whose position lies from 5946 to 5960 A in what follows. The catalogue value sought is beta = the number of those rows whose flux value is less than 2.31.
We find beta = 7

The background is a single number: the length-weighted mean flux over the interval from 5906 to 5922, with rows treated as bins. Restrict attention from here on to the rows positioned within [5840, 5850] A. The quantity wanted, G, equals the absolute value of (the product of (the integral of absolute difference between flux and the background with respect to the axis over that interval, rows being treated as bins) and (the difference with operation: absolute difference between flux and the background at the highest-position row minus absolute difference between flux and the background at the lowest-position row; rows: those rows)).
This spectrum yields 0.062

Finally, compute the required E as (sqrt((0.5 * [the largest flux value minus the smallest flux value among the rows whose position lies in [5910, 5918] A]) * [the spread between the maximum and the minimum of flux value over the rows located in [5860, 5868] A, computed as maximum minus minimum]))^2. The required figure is 0.001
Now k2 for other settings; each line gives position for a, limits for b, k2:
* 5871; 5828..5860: 0.93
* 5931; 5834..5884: 0.94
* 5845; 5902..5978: 1.00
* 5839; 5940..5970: 1.00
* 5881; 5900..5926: 1.05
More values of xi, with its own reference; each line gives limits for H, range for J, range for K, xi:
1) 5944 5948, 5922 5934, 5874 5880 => 0.09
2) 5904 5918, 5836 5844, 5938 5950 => 0.06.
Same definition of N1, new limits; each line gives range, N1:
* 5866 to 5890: 0.344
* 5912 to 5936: 0.352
